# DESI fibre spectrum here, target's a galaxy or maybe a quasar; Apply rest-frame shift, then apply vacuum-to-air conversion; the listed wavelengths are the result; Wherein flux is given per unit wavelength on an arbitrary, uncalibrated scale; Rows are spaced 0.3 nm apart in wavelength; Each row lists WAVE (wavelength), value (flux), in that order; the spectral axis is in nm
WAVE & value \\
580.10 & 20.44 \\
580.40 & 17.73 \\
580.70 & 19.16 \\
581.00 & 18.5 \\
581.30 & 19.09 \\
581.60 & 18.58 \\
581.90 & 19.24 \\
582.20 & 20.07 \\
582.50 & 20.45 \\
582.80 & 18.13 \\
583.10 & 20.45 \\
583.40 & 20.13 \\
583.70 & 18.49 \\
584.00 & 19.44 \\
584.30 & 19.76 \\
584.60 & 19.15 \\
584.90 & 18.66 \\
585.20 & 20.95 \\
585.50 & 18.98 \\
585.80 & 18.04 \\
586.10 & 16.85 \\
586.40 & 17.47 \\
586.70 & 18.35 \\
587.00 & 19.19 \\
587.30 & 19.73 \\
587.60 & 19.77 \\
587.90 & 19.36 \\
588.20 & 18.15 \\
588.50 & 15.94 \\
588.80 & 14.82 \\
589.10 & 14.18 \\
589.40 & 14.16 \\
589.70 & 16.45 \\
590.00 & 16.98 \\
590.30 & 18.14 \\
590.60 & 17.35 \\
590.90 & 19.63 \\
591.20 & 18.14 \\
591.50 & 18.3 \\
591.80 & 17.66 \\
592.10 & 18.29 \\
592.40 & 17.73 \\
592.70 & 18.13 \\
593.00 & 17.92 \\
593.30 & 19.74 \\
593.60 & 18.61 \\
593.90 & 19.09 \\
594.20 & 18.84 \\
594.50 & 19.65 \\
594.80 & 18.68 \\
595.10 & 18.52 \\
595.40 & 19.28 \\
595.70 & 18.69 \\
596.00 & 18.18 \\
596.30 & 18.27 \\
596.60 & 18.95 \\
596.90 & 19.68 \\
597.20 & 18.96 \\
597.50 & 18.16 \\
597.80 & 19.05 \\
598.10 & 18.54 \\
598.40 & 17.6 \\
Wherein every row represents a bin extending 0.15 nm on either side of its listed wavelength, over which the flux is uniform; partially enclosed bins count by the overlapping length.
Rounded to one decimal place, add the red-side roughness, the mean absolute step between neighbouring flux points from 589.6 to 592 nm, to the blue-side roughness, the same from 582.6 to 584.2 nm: 2.3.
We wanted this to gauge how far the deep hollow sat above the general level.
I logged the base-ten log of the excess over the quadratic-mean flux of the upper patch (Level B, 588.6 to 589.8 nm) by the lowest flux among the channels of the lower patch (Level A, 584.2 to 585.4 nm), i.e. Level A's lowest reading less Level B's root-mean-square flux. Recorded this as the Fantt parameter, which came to 0.6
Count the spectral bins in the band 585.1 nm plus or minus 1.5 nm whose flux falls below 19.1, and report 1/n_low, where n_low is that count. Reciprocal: 0.17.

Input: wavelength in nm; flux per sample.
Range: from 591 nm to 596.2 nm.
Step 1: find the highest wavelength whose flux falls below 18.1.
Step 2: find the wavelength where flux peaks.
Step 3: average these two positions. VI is 593.15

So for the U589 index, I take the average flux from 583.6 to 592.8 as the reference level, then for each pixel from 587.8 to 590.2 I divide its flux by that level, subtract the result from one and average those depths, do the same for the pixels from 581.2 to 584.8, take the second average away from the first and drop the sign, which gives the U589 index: 0.18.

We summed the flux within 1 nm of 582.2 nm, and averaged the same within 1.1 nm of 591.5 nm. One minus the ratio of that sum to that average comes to -6.49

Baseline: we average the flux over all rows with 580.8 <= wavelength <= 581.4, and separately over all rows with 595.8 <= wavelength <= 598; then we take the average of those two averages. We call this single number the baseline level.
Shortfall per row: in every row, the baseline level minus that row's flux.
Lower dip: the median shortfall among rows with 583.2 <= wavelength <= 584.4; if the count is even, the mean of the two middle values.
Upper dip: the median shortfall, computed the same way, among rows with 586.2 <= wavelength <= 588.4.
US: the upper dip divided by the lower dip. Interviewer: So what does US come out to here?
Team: 1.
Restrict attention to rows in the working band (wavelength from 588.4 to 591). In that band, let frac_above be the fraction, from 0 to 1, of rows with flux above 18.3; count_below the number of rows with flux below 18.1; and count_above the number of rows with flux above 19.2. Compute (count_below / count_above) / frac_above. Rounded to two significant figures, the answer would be 63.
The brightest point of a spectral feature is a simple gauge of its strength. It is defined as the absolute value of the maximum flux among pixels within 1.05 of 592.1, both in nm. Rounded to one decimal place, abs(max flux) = 18.3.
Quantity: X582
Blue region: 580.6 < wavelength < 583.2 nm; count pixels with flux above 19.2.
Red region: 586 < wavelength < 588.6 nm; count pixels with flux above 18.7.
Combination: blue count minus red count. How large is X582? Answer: 0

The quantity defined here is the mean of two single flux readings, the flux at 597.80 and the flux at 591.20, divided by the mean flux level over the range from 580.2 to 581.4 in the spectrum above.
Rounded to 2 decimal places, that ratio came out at 1.00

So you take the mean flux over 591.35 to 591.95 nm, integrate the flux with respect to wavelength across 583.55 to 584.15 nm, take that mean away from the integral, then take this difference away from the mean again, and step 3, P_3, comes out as 24.6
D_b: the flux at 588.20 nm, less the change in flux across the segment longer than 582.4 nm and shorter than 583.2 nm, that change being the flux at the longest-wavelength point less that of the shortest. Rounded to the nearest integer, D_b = 18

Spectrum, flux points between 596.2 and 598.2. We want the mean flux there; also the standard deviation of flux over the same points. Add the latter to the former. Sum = 19.3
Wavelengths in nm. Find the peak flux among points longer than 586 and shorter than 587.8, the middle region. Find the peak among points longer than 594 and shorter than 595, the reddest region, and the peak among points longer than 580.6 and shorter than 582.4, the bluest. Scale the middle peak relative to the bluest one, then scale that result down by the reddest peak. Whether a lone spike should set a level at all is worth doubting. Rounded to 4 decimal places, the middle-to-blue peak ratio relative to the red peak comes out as 0.0501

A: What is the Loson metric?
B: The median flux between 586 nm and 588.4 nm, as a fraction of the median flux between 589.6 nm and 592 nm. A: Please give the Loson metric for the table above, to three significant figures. 1.05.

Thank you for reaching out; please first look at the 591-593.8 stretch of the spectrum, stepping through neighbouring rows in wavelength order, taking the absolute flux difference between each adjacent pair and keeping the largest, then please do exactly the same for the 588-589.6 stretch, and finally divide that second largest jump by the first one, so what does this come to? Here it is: 1.21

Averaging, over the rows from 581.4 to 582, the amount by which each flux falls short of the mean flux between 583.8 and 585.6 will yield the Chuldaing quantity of 0.58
